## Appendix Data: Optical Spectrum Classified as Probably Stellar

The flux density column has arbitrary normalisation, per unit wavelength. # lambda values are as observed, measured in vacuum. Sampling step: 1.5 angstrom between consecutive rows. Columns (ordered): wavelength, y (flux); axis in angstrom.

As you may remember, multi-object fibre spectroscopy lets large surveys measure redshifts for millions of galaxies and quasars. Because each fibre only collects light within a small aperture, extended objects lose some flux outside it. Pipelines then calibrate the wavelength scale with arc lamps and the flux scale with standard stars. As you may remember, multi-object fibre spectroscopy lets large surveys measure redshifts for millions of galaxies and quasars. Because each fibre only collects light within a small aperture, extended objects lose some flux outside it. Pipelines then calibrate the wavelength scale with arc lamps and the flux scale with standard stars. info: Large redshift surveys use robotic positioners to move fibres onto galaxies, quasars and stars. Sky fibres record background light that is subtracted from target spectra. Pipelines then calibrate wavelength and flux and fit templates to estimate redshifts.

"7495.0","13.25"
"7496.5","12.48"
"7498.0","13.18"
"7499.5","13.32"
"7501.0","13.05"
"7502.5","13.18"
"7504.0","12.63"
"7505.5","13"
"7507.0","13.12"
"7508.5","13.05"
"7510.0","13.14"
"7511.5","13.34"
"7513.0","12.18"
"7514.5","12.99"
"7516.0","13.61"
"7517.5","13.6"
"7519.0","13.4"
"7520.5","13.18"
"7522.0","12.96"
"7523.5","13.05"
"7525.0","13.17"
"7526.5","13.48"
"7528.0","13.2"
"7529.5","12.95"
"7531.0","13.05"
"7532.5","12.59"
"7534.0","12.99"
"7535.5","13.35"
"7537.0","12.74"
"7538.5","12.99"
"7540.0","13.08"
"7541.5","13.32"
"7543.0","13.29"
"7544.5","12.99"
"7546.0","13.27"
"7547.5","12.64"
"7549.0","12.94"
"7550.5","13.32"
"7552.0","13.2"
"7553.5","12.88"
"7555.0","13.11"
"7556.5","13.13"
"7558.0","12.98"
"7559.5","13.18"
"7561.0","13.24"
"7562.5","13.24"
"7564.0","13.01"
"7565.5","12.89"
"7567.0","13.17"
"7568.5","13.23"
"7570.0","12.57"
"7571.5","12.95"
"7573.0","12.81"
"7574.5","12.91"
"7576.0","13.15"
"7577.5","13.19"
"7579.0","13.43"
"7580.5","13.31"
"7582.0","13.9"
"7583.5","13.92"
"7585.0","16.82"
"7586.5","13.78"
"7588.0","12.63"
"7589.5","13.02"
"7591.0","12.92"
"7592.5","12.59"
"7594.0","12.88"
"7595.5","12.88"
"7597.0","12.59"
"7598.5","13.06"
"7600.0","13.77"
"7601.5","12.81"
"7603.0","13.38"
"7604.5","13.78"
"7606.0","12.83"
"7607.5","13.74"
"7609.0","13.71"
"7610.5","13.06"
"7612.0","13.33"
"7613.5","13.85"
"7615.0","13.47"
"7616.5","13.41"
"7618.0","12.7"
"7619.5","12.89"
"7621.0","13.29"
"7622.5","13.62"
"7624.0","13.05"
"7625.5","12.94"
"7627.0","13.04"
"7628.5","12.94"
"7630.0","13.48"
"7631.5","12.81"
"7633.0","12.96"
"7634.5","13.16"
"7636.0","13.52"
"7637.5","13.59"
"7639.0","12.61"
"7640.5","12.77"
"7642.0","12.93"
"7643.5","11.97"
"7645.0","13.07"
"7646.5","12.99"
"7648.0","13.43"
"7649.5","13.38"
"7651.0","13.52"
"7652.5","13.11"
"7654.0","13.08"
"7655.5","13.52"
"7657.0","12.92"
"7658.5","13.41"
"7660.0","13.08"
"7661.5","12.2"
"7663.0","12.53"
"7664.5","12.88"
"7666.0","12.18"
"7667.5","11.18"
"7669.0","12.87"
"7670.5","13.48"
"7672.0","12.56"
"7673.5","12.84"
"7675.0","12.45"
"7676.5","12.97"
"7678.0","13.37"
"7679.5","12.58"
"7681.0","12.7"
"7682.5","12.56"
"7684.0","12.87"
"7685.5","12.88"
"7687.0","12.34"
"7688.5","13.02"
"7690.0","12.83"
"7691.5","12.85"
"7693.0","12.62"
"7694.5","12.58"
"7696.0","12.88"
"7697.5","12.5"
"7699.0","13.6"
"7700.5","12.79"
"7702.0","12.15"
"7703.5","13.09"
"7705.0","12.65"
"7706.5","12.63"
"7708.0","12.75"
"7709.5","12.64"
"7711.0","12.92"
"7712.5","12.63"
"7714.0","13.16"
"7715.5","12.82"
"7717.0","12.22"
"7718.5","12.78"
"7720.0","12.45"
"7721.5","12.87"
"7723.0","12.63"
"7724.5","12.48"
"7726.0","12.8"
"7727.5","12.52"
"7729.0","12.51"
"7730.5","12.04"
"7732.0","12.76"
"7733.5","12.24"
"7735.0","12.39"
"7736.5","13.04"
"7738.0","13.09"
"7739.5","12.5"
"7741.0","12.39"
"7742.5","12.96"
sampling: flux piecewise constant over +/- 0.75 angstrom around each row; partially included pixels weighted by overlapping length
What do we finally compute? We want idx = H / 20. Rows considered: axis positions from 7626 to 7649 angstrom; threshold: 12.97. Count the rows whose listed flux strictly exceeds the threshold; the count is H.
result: 0.40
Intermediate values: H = 8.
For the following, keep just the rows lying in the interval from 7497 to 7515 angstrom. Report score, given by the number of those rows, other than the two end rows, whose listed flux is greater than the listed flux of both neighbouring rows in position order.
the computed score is 4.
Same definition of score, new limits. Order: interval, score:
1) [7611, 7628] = 2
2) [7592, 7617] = 4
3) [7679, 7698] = 5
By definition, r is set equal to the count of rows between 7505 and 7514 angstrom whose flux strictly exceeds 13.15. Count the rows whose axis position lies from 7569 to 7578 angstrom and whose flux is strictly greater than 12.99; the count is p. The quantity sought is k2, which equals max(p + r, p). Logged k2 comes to 3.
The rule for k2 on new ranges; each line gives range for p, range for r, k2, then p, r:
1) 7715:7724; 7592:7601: 1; 0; 1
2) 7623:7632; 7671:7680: 4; 3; 1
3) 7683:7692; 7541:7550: 4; 1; 3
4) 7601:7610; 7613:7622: 8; 4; 4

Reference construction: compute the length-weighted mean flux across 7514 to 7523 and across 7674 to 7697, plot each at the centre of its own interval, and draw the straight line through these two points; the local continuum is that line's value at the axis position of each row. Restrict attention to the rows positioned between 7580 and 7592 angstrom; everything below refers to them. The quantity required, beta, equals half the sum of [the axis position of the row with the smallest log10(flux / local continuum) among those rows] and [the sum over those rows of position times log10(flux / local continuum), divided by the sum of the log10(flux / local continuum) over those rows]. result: 7585.9 angstrom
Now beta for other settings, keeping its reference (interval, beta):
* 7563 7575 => 7570.1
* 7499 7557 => 7518.3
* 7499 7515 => 7510.7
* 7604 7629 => 7615.4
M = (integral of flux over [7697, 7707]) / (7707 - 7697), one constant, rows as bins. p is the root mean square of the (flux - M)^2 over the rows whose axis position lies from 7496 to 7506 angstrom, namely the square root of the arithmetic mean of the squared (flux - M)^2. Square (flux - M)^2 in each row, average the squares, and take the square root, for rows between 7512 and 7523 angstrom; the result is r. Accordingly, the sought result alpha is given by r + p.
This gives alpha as 0.6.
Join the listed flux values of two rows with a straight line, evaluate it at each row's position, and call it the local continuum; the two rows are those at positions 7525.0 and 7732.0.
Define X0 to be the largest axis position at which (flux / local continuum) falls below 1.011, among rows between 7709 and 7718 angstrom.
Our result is 7717.0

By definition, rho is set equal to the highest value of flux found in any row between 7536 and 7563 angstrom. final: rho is 13.32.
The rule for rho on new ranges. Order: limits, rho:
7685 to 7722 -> 13.6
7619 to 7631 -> 13.62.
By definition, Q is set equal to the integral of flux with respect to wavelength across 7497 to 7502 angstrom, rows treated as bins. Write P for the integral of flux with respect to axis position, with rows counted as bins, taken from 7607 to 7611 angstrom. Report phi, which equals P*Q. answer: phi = 3554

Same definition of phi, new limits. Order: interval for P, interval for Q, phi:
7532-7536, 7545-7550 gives 3366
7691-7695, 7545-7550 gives 3289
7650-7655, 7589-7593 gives 3407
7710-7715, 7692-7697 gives 4089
